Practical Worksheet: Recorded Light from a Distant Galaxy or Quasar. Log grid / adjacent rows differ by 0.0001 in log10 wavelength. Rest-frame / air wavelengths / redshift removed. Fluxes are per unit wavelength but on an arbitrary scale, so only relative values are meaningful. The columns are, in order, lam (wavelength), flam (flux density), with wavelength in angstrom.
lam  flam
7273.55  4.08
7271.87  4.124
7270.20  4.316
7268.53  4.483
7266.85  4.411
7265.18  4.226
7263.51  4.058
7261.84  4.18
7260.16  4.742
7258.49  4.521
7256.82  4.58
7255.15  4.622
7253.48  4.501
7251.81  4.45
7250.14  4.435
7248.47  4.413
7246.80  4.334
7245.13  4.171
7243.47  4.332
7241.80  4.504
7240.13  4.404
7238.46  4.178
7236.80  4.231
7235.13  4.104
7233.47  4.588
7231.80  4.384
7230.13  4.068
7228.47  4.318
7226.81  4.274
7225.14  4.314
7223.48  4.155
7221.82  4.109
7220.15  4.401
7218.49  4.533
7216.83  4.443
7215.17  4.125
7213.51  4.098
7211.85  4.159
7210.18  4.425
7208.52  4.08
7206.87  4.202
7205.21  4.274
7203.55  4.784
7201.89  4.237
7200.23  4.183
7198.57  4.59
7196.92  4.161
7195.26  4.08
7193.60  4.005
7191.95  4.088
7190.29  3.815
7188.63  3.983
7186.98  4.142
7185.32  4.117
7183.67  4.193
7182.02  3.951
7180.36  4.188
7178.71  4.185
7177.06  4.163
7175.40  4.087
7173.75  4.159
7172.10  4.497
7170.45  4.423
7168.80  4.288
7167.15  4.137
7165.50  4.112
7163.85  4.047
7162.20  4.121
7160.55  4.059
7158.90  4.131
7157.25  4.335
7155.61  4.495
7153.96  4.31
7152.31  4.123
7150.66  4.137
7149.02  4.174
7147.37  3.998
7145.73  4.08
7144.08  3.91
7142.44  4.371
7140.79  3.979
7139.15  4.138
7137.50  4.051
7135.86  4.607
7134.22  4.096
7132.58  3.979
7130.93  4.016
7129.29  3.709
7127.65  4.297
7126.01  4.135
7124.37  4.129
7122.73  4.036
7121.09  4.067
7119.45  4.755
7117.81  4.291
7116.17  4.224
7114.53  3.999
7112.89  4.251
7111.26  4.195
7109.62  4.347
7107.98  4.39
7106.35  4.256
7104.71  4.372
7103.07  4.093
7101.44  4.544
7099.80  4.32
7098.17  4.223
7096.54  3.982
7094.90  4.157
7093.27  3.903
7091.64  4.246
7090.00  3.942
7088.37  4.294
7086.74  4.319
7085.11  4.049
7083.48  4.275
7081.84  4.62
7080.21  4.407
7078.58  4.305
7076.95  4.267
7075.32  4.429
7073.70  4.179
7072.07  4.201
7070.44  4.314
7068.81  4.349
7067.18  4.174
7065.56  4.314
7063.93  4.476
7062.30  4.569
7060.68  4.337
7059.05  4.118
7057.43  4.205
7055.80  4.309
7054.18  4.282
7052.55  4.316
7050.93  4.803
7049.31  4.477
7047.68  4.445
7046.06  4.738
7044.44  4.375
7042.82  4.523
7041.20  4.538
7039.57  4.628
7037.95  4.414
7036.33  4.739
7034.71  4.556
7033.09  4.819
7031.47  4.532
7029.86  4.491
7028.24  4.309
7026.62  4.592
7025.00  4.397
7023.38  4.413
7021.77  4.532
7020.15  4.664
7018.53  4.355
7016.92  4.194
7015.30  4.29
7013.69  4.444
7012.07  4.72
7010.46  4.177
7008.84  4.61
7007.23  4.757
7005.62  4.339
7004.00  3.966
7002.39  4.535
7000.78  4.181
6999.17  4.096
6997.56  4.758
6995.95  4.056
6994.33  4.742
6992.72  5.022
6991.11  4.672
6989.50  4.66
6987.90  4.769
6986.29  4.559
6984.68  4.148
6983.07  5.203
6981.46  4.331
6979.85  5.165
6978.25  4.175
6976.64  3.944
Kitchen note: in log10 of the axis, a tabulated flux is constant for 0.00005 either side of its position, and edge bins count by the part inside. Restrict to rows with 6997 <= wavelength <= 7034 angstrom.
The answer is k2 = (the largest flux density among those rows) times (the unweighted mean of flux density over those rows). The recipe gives 21.4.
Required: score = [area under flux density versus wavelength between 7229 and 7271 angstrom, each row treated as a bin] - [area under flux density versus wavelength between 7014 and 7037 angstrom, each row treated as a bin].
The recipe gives 80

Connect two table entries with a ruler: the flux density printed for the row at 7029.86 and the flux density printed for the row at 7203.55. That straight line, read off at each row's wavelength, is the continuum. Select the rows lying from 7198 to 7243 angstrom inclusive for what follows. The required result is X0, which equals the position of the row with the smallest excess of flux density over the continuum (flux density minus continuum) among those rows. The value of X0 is 7230.13 angstrom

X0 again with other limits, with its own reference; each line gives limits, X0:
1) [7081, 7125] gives 7093.27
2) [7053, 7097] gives 7093.27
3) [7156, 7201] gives 7190.29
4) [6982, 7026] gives 7004.00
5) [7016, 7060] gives 7059.05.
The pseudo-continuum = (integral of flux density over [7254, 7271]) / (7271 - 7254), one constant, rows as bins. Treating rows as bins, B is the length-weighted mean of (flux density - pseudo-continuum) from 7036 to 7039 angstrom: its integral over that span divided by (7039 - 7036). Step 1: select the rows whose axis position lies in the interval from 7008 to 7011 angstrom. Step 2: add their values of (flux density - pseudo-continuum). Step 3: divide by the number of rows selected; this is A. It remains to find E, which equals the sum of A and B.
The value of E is 0.12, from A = -0.02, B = 0.14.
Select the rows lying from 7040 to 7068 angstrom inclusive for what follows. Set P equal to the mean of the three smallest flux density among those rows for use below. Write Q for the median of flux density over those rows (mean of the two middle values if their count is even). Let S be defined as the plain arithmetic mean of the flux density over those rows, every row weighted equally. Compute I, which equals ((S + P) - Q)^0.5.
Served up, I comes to 2.05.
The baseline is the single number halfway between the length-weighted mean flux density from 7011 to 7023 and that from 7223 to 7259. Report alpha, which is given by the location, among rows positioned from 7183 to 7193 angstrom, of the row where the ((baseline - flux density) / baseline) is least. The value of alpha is 7183.67 angstrom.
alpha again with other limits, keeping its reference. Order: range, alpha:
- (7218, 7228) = 7218.49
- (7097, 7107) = 7101.44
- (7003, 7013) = 7007.23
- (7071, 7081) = 7075.32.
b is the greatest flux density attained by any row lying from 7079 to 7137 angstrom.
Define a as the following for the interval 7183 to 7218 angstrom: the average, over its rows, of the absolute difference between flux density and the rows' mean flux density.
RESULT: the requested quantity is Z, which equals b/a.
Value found 32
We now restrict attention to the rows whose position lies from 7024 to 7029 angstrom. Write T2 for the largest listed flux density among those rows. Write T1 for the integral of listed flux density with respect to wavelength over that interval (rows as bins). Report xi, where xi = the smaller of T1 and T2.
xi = 4.6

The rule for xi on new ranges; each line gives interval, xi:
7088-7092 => 4.3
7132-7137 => 4.6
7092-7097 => 4.2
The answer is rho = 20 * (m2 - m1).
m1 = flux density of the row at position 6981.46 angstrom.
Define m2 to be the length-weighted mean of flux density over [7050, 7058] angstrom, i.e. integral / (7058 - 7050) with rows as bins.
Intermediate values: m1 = 4.331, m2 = 4.4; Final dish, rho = 1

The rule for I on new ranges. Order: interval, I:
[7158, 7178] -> 2.03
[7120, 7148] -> 1.97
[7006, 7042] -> 2.05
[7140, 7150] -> 2.00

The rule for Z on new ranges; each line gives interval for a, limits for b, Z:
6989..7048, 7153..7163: 24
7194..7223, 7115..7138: 28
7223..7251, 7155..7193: 40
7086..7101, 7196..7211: 34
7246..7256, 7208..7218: 65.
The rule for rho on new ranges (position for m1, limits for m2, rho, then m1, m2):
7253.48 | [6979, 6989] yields 4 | 4.501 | 4.7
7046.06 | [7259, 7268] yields -8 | 4.738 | 4.3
